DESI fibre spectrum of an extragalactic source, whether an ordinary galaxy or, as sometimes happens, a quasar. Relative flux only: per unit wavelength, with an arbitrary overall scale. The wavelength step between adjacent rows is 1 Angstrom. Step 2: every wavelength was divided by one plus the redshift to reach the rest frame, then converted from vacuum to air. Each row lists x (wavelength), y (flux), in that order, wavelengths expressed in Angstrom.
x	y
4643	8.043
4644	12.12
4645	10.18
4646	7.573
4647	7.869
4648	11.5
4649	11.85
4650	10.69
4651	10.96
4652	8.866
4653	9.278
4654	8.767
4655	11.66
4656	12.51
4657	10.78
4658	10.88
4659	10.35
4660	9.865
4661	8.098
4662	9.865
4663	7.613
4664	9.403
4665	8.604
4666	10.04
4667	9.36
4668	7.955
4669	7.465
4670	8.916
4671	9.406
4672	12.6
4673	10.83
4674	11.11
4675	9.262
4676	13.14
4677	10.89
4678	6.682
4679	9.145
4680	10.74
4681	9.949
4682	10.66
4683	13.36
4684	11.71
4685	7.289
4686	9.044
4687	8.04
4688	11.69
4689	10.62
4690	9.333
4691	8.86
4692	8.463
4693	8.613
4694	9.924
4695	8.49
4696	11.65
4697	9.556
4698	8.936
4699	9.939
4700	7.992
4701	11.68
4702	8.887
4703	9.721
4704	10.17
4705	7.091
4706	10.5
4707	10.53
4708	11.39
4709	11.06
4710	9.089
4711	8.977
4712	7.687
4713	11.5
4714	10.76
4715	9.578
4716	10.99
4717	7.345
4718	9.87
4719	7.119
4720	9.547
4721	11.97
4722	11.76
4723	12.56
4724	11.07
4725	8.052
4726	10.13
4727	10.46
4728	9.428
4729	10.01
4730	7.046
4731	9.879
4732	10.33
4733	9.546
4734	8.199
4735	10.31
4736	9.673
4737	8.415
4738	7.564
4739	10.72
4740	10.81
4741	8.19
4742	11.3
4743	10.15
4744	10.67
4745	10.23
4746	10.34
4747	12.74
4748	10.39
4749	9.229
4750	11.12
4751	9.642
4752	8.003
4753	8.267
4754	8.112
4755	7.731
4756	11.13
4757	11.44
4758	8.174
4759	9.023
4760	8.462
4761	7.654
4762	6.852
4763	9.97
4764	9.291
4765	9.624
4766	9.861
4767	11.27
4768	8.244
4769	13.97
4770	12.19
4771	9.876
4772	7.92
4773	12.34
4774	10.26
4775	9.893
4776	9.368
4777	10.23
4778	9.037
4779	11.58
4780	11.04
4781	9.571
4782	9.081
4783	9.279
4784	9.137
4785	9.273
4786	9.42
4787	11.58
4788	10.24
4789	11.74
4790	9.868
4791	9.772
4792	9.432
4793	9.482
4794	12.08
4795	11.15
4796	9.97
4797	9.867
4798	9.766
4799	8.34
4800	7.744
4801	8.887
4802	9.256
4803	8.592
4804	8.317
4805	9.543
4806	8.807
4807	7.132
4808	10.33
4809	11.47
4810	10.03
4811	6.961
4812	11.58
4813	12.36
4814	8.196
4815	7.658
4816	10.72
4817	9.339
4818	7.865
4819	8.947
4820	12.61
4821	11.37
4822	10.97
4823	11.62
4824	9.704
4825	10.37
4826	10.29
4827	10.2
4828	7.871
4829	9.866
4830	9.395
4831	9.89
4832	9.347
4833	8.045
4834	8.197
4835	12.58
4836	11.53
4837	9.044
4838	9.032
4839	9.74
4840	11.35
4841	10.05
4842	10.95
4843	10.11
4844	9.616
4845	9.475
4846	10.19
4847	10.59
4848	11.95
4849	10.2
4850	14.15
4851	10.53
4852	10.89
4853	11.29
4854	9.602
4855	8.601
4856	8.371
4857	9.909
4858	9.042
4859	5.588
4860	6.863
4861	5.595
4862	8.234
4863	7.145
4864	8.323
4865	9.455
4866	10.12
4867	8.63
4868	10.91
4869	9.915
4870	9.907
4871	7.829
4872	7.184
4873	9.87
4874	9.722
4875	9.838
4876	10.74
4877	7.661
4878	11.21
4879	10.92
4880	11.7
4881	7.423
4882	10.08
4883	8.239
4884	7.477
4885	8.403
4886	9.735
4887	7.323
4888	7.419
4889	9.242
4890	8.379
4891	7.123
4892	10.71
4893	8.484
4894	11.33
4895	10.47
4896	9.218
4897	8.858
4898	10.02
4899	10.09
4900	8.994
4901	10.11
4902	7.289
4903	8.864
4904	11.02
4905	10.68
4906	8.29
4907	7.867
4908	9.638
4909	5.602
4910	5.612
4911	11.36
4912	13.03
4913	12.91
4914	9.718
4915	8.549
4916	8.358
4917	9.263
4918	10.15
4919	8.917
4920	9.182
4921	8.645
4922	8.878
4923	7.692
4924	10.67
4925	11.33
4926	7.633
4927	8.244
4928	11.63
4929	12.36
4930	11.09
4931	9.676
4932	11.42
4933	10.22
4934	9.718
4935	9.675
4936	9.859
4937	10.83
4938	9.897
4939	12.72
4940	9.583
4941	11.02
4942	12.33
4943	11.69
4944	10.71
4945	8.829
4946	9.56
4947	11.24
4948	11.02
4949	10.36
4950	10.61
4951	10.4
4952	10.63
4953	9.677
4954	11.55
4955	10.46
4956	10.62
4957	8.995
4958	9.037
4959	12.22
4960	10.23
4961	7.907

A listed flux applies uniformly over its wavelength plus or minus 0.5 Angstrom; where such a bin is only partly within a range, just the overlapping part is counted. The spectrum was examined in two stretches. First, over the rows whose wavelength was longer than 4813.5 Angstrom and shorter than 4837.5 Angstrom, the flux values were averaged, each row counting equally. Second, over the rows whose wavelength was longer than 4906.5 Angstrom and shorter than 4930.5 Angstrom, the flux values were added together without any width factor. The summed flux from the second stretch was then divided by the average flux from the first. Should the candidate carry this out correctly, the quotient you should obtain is 23.3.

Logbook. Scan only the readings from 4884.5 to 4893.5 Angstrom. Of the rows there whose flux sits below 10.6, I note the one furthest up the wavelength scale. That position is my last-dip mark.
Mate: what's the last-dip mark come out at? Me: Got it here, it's 4893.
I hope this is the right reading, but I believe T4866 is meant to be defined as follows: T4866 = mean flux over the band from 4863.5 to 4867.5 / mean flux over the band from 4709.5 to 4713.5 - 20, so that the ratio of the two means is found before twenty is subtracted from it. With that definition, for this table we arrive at -19.0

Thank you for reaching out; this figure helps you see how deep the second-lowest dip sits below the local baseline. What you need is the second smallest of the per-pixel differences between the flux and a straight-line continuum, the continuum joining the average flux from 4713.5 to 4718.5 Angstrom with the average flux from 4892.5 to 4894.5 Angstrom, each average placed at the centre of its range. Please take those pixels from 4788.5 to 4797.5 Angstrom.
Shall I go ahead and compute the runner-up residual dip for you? -0.3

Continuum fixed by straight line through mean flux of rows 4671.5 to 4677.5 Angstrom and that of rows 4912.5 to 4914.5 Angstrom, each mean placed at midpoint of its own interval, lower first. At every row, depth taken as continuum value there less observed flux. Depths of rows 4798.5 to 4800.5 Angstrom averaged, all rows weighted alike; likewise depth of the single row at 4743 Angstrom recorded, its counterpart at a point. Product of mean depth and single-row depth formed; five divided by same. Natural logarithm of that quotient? 0.28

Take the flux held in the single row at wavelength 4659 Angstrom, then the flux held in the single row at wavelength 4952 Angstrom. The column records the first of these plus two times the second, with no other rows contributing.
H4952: 31.6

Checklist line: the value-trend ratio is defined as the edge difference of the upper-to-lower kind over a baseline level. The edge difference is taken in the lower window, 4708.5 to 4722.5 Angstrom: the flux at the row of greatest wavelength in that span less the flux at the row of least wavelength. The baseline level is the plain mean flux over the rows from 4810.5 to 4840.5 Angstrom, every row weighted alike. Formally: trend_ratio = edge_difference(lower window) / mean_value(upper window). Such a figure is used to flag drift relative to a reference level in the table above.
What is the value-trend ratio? 0.1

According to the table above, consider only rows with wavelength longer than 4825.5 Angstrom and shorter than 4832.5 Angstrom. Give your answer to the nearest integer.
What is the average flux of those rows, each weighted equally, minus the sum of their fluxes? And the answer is -57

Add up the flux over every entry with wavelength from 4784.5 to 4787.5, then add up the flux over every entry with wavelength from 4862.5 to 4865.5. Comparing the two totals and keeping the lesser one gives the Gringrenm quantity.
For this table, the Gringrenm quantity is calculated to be 24.9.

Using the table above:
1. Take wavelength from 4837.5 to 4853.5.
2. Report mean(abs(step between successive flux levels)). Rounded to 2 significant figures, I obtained 1.2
